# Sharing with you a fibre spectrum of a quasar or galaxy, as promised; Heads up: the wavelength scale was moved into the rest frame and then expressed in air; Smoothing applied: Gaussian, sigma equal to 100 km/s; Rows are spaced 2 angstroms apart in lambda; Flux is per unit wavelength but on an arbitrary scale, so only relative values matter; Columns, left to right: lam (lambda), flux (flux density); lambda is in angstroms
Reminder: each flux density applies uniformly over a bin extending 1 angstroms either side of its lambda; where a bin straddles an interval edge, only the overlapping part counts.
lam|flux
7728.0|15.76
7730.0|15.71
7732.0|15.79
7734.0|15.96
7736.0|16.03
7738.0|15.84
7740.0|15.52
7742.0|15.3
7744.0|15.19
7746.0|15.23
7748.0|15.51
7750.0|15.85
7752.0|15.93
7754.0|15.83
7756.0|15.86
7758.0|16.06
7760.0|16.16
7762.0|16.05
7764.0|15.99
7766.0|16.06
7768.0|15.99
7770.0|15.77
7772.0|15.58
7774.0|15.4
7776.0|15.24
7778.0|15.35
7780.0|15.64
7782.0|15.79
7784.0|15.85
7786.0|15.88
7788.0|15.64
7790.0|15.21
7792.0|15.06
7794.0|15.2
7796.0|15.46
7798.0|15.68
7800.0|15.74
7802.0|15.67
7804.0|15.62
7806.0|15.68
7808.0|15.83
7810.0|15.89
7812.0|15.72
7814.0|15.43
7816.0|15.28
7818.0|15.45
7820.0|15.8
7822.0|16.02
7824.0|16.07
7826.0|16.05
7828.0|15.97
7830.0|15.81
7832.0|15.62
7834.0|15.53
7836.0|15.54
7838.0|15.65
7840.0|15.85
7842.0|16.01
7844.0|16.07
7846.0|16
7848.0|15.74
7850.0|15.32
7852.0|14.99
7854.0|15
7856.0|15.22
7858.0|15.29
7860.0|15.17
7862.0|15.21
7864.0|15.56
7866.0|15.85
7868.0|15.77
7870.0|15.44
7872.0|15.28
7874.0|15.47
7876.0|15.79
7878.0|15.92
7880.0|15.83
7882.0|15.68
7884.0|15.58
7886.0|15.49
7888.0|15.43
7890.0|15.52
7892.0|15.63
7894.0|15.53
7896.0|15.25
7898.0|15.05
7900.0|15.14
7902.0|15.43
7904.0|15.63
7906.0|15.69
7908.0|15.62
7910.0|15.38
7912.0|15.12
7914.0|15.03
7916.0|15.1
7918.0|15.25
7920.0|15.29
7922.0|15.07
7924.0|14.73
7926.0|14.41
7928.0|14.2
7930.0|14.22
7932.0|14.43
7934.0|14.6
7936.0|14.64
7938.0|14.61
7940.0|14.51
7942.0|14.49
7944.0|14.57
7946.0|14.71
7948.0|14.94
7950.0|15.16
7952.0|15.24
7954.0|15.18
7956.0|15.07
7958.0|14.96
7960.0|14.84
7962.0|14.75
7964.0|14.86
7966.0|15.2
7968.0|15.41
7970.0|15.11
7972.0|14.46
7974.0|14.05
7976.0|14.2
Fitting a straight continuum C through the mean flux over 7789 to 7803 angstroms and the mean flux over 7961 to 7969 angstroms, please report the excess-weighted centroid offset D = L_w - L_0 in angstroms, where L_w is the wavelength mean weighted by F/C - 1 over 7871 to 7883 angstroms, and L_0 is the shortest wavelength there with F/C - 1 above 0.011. 4.4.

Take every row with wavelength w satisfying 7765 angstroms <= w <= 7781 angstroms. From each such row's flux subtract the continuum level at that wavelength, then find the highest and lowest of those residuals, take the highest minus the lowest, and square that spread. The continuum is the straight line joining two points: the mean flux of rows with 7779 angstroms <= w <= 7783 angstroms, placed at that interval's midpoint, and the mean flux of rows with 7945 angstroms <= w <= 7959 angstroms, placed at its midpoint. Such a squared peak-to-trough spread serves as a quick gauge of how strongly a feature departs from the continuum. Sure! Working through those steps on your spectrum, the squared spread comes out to 0.61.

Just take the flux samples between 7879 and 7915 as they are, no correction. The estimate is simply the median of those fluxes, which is 15.5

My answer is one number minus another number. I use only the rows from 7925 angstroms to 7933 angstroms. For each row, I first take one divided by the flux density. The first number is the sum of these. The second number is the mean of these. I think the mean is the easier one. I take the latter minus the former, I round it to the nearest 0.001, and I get -0.210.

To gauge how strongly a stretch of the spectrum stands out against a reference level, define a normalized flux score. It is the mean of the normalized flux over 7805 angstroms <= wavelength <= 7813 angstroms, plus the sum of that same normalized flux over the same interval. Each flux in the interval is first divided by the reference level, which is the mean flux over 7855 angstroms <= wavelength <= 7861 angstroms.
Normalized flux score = 5.182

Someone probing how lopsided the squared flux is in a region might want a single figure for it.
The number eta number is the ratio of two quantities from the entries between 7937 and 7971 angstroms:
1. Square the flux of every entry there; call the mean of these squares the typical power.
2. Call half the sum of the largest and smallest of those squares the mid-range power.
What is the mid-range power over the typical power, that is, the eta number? 1.00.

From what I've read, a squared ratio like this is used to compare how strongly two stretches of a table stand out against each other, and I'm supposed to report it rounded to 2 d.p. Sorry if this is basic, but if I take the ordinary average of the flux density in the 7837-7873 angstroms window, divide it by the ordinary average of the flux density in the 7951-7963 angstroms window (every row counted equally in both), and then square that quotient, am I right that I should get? 1.07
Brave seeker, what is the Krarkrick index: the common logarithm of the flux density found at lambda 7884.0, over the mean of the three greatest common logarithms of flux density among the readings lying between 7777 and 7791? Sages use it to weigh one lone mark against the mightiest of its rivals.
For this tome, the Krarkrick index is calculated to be 0.994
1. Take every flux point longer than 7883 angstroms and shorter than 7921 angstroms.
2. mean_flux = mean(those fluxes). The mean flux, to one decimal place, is 15.4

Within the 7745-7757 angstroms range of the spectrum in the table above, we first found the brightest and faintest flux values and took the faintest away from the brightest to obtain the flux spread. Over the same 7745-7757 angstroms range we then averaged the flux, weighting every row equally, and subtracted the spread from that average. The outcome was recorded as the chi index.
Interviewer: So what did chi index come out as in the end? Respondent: 15.0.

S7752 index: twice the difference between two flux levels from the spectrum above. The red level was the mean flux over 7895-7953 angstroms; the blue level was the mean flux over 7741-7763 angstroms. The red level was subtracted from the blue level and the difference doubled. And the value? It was 1.6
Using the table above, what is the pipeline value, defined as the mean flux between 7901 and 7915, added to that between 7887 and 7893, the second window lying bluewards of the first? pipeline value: 30.9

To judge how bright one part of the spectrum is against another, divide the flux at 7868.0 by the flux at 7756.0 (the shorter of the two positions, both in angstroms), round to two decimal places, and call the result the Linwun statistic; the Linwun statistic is 0.99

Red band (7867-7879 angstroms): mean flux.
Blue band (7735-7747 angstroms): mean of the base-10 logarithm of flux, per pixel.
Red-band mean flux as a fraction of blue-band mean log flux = 13.1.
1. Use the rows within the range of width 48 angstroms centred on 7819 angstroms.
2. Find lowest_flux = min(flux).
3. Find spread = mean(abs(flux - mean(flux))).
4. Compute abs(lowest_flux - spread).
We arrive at 15.1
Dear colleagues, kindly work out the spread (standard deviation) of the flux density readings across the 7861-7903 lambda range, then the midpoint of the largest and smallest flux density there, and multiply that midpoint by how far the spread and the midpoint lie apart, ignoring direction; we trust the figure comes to 236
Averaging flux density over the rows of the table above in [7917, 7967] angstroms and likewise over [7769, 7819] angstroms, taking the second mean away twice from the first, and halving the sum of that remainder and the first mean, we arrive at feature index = -0.77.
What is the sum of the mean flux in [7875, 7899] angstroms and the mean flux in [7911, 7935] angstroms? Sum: 30.3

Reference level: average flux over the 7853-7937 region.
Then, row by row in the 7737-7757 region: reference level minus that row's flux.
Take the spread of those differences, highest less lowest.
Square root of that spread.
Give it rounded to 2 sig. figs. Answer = 0.86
